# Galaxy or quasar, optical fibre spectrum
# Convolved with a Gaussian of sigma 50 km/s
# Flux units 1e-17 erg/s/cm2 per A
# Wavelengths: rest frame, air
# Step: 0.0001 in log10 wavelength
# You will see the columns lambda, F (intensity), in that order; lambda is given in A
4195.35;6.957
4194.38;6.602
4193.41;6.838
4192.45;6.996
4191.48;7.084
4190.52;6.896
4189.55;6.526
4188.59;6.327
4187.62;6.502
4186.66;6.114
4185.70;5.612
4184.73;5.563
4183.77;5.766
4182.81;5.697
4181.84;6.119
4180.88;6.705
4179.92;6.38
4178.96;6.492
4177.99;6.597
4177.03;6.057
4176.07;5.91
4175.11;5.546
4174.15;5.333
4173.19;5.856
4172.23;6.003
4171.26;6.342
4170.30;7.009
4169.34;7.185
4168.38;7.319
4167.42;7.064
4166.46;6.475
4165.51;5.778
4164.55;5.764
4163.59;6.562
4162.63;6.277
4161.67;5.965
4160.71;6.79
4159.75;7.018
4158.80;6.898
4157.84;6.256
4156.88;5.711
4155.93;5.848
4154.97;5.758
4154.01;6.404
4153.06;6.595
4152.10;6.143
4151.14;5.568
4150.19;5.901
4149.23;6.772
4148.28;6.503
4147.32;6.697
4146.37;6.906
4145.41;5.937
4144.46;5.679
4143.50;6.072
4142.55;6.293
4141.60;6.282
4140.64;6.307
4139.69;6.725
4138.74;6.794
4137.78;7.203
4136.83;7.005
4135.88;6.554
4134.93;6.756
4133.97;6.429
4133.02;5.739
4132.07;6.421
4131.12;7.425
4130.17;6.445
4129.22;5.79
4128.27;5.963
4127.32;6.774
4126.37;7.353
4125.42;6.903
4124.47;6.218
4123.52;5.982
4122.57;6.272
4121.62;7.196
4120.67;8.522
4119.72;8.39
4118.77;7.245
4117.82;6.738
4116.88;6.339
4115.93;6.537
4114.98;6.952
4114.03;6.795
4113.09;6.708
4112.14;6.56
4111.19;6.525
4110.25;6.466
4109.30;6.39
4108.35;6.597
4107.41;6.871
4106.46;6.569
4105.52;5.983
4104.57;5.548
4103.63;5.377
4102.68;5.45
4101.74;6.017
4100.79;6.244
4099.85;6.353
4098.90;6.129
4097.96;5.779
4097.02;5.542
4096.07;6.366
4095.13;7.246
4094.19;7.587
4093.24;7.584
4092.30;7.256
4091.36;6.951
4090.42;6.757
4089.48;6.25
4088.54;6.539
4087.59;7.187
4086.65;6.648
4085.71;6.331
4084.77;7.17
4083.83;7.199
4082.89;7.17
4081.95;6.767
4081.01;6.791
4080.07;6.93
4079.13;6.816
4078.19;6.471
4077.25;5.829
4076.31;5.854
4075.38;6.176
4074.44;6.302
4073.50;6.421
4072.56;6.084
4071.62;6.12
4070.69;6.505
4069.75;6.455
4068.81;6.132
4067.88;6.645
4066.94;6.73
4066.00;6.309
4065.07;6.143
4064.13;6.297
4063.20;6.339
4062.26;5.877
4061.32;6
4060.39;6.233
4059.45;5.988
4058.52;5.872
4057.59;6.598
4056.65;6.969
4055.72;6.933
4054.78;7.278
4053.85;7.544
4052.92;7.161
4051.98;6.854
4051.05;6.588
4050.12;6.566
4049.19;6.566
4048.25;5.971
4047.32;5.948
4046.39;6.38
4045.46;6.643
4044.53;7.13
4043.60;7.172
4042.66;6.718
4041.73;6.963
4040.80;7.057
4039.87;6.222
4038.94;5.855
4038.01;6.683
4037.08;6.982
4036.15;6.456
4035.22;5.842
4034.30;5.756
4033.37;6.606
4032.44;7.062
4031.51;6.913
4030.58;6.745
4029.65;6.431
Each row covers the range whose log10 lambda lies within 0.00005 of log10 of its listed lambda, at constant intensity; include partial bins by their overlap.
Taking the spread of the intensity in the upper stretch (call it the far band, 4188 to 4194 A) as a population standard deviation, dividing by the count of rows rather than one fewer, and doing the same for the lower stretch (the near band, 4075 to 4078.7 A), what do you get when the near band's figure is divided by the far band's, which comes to 0.99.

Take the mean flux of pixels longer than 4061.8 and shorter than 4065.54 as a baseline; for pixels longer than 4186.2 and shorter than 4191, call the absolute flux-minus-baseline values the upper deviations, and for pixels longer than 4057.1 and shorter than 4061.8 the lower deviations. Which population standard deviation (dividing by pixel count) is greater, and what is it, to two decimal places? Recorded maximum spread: 0.23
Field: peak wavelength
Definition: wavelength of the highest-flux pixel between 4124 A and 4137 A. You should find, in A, 4131.12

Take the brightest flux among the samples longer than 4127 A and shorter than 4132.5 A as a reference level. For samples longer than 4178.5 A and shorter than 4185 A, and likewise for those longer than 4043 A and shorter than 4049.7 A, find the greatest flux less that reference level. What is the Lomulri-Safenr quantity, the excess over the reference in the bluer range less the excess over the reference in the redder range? 0.47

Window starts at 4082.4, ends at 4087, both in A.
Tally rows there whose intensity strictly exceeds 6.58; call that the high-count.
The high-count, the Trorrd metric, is 4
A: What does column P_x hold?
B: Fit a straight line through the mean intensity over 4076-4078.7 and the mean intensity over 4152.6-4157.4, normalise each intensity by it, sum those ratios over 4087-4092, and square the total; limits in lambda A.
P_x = 31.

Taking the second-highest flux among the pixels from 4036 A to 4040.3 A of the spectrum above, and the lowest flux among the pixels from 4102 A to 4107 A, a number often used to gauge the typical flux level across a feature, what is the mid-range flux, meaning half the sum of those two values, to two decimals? 6.03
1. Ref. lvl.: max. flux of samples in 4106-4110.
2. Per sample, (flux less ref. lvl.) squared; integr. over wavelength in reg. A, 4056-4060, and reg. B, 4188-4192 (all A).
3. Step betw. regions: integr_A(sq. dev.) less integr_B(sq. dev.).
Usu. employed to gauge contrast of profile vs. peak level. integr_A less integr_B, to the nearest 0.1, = 1.3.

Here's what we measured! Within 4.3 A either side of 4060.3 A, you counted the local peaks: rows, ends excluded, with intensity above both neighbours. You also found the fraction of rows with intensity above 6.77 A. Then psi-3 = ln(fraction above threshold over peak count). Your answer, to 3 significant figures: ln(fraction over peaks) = -2.89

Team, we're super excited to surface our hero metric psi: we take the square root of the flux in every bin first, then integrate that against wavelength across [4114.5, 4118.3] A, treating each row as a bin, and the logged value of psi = 9.8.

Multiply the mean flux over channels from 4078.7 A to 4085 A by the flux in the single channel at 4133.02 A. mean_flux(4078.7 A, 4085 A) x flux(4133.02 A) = 40.0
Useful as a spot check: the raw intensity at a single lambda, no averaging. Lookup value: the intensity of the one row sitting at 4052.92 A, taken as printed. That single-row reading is 7.161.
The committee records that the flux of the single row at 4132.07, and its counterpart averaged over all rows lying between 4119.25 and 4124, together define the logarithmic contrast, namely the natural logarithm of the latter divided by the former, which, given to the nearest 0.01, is 0.12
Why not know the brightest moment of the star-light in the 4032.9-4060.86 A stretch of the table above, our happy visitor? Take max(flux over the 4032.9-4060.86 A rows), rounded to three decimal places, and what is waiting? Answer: 7.544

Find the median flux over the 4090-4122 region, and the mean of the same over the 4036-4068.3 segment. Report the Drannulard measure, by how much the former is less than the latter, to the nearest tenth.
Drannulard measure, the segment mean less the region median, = 0.0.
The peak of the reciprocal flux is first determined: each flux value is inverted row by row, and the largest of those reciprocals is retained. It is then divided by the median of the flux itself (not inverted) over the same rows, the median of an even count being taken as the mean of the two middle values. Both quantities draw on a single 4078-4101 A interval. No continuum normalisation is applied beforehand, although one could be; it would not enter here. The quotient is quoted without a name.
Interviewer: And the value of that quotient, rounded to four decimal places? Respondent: 0.0267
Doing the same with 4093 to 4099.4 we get 0.0283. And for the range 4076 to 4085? 0.0252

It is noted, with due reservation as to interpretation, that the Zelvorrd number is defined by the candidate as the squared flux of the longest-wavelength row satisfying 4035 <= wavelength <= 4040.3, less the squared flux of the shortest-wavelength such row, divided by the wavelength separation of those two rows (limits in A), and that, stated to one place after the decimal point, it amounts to 1.0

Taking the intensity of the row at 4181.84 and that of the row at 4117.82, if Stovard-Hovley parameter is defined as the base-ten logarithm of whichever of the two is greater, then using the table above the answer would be 0.829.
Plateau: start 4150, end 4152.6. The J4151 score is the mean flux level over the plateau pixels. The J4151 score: 5.87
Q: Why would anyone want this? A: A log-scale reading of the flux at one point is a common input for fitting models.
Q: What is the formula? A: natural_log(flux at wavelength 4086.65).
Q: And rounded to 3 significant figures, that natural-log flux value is 1.89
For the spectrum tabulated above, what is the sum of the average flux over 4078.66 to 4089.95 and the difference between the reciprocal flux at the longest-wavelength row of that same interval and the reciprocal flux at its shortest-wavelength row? 6.83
